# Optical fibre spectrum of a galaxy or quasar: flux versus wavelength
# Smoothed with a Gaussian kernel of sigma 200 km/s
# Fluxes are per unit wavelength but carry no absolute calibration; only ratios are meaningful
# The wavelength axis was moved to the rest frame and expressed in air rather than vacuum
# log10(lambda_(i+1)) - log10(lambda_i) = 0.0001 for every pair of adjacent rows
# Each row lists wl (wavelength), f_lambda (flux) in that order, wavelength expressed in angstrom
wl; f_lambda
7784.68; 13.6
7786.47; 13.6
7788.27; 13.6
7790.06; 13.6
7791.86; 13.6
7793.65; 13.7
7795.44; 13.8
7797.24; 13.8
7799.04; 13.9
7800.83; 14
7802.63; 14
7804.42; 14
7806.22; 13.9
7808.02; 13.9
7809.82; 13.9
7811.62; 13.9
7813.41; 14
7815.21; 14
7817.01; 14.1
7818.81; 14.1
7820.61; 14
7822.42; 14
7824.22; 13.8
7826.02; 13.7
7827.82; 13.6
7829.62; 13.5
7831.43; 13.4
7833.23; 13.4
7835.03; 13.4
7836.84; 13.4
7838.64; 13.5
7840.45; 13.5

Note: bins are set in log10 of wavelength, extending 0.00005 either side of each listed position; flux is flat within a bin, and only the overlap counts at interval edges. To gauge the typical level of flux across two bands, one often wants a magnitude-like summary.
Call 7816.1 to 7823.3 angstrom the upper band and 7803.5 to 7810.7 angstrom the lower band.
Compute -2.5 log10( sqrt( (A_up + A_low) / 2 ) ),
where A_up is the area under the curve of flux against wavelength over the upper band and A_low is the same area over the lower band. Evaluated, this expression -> -2.504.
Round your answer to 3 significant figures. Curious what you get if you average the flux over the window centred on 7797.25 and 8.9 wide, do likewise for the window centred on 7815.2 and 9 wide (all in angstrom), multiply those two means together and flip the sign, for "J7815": -194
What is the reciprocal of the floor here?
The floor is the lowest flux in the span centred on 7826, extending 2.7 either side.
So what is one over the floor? 0.0735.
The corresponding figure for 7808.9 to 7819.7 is 0.0719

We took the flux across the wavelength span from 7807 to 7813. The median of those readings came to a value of 13.9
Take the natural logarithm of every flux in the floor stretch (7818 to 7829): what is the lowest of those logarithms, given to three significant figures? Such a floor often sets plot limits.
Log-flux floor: 2.61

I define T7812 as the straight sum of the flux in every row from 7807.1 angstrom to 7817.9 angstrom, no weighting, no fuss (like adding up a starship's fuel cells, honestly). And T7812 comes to 83.8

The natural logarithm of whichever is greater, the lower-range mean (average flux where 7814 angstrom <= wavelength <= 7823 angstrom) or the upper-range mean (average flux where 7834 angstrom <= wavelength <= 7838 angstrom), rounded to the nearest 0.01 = 2.64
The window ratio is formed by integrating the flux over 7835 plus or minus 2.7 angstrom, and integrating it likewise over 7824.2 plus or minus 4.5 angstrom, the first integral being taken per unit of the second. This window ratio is 0.58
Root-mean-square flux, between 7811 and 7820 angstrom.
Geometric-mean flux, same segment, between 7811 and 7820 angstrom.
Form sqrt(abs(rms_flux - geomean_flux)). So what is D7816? 0.020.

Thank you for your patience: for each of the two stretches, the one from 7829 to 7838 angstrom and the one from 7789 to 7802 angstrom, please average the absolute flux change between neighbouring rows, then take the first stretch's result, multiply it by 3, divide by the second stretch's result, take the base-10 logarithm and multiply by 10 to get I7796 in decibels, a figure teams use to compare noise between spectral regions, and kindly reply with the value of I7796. 1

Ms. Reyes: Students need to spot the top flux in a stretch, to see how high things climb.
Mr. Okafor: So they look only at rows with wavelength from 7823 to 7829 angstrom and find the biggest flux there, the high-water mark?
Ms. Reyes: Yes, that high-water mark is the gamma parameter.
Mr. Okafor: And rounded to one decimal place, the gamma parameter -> 13.8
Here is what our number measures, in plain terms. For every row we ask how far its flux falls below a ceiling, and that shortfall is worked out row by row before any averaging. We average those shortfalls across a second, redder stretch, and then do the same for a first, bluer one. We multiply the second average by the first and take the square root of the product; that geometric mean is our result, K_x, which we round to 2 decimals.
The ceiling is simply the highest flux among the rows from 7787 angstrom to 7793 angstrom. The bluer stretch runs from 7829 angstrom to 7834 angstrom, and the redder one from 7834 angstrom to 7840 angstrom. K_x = 0.17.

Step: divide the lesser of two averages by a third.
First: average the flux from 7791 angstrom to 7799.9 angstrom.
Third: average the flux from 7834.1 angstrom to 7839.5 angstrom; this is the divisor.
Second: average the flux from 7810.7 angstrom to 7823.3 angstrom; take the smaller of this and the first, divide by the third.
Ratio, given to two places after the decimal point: 1.02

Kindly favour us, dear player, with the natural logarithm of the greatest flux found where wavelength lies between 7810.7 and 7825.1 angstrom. 2.65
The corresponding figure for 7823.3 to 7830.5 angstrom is 2.62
